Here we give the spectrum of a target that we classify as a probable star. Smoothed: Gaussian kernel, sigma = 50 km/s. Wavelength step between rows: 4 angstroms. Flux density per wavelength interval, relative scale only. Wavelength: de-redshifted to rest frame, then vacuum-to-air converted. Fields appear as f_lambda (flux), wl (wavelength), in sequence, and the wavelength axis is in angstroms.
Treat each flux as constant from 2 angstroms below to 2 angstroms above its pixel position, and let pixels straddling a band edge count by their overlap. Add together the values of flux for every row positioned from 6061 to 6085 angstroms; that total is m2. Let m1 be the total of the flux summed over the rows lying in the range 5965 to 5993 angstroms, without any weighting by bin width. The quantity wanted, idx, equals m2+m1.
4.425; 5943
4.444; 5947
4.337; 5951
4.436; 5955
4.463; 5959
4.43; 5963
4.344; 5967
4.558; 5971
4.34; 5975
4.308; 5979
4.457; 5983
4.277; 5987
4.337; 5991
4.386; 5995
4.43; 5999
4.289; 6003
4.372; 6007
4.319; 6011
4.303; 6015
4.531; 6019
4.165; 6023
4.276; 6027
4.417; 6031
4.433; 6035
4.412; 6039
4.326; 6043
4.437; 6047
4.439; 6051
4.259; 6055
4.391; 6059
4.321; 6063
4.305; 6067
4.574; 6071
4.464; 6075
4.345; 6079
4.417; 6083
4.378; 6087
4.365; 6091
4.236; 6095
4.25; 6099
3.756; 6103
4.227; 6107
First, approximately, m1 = 31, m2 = 26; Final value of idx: 57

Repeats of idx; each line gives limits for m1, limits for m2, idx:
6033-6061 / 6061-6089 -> 62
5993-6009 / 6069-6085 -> 35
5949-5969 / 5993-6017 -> 48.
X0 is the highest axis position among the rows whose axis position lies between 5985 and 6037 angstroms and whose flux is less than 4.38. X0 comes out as 6027 angstroms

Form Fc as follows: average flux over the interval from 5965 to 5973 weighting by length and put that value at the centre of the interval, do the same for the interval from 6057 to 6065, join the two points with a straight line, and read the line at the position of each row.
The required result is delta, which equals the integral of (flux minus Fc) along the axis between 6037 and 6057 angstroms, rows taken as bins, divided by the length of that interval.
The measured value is 0.00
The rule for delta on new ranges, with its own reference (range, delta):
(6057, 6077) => 0.06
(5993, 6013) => -0.06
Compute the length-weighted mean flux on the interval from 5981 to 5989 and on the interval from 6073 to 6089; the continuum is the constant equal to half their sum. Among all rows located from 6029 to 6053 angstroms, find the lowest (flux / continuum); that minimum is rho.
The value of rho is 0.987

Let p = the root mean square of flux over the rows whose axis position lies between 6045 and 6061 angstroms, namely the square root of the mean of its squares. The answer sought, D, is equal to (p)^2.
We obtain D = 19.2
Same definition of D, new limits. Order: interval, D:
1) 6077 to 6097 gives 18.9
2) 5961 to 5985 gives 19.4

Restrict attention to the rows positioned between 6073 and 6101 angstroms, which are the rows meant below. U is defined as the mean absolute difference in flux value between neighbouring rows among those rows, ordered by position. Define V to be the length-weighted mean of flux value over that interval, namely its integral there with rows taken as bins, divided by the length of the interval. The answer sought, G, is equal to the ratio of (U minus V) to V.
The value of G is -0.985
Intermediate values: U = 0.06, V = 4.35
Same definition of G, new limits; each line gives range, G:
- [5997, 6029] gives -0.967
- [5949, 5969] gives -0.986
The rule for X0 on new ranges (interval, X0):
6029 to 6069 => 6067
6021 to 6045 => 6043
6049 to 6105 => 6103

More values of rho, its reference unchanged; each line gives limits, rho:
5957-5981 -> 0.983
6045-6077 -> 0.971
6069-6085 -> 0.991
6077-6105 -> 0.857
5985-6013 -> 0.976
